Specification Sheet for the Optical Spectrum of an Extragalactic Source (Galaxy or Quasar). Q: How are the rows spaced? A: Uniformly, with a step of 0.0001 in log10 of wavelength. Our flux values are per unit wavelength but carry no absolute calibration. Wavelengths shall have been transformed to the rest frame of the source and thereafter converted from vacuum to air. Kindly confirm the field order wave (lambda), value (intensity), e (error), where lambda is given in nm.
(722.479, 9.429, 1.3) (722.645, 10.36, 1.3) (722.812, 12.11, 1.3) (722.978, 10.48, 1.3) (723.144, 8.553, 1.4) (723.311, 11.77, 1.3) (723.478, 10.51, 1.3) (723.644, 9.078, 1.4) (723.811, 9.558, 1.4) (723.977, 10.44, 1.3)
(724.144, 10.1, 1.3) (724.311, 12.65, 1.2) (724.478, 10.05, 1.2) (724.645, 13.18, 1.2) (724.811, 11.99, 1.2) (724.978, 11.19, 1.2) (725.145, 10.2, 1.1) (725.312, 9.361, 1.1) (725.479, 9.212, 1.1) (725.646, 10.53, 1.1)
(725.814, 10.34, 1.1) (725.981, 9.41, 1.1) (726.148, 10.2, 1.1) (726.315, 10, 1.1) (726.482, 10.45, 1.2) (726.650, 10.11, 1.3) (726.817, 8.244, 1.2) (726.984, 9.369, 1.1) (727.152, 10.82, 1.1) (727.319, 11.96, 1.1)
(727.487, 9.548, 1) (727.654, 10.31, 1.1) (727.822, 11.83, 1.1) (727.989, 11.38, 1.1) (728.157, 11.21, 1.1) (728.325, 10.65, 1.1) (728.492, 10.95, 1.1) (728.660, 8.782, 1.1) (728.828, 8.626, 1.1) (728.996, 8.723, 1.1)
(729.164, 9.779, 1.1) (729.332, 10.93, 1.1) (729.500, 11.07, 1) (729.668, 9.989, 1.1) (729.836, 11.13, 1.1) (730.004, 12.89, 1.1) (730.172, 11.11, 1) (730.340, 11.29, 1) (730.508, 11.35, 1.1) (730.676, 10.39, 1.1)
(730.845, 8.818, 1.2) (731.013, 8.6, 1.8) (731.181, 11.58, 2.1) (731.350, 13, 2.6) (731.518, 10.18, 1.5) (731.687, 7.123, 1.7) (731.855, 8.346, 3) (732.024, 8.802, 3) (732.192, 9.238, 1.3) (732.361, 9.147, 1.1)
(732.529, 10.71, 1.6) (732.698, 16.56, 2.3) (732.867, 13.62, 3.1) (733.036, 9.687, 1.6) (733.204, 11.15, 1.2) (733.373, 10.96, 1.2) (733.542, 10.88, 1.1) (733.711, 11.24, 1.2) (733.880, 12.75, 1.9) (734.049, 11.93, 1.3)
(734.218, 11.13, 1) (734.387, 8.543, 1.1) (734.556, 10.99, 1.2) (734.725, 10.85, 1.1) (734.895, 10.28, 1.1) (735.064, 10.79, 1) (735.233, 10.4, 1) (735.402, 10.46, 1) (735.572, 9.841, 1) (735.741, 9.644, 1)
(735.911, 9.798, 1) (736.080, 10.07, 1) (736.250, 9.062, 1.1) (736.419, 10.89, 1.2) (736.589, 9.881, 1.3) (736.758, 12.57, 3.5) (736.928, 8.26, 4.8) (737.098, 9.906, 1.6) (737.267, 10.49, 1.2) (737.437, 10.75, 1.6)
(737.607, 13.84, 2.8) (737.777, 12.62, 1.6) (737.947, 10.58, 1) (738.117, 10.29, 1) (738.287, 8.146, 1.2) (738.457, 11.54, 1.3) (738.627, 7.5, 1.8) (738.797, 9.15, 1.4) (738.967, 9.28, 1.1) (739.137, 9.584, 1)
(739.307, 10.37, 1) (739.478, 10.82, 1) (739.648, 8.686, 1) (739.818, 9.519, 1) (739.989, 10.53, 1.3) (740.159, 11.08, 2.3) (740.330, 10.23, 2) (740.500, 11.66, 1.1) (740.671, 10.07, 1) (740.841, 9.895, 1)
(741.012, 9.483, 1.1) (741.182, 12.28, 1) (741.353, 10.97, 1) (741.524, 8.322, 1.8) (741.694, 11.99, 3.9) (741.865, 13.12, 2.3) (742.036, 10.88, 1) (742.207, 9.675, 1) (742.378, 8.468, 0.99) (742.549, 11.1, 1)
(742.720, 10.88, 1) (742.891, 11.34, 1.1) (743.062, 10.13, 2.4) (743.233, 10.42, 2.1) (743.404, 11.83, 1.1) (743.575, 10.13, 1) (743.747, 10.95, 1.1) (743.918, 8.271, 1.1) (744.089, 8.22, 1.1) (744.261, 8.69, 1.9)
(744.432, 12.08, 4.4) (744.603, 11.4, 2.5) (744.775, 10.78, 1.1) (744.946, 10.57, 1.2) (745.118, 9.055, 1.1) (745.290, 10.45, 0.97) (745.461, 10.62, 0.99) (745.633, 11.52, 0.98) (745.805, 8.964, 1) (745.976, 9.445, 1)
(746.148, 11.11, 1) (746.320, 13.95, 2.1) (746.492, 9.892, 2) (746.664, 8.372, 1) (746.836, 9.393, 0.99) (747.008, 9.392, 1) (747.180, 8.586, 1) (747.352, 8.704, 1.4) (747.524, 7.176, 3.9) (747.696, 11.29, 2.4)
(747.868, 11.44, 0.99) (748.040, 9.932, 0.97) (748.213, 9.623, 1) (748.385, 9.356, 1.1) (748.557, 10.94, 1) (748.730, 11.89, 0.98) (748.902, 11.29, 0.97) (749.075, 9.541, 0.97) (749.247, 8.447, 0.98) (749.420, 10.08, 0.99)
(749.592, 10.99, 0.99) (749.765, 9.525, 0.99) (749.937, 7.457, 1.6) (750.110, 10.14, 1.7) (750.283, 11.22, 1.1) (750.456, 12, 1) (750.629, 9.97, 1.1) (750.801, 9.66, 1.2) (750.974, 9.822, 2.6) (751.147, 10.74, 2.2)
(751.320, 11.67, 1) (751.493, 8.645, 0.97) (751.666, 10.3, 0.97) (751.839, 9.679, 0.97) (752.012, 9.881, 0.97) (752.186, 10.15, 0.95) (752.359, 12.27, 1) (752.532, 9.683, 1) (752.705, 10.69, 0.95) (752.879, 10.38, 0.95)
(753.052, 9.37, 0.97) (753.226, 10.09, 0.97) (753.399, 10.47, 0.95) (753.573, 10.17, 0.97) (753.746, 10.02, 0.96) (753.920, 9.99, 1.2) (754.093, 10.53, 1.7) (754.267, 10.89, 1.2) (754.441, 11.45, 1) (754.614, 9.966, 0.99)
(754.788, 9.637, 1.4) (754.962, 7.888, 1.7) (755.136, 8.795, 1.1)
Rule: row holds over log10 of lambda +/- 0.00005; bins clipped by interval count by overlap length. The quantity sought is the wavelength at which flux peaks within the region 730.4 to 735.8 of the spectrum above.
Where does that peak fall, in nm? 732.698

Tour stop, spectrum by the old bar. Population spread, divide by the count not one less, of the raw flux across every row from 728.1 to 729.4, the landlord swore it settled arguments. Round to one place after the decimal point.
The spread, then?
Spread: 1.0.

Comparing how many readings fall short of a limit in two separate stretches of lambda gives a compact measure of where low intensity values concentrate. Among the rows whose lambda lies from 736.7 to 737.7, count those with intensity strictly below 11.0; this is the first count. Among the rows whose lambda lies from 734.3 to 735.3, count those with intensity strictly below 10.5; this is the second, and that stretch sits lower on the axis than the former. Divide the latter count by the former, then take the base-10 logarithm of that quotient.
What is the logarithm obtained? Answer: -0.12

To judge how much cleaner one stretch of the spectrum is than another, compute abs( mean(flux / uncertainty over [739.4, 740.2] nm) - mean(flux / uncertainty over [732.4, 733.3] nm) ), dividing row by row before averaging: 1.7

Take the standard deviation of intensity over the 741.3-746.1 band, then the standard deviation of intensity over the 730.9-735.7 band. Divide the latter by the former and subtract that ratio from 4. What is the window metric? 2.6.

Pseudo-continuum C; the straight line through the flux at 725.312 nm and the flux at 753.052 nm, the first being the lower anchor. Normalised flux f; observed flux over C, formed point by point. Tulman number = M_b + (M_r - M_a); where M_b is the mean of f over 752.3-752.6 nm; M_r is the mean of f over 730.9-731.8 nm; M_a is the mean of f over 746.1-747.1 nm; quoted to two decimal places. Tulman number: 1.14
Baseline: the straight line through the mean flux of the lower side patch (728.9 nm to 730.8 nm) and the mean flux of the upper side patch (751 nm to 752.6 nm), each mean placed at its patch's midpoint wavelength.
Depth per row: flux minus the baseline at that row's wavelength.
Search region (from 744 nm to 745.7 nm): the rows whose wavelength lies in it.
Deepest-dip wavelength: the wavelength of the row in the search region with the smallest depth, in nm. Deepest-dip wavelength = 744.089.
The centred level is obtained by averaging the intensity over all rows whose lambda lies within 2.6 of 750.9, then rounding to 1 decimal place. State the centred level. 10.2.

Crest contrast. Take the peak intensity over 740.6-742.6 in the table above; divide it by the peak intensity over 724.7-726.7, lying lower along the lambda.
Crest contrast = 1.09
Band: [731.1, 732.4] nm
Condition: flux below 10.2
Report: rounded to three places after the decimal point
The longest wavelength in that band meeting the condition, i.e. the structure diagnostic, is 732.361 nm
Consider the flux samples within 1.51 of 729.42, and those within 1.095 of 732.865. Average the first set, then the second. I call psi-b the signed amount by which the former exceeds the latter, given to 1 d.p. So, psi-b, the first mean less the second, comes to -0.5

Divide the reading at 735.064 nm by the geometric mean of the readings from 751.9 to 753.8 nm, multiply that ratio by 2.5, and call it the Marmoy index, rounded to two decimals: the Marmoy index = 2.63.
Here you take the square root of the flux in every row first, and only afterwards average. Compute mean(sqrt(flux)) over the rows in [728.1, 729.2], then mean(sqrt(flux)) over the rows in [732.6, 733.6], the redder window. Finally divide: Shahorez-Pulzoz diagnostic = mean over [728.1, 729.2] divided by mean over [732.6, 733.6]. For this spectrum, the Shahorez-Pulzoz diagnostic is 0.90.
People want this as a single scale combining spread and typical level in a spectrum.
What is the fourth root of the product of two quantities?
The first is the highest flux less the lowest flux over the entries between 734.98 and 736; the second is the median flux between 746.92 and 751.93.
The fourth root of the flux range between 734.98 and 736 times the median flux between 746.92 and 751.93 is 1.84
